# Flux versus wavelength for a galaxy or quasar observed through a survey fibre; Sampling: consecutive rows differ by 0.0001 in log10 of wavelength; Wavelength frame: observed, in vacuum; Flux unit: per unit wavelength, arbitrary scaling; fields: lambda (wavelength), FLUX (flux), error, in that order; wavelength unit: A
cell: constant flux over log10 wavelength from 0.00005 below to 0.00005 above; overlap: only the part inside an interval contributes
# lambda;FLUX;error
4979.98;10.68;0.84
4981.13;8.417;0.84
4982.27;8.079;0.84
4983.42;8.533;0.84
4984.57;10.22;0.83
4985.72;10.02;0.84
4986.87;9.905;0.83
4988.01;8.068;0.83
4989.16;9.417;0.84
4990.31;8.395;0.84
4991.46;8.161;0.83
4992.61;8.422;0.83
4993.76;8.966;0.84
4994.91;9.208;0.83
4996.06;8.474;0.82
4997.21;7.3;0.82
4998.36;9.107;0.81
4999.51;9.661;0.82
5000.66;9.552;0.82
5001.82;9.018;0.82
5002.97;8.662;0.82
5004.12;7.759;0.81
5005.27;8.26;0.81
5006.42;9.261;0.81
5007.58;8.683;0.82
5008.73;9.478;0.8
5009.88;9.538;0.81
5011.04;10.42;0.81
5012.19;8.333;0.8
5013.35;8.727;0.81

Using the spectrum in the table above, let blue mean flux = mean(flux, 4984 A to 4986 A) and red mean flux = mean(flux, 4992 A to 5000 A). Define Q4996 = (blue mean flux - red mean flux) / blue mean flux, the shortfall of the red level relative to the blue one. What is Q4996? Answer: 0.14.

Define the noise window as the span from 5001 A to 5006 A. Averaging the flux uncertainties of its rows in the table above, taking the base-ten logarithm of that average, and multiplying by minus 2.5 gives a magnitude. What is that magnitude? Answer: 0.222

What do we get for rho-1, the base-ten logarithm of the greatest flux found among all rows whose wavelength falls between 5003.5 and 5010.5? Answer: 0.98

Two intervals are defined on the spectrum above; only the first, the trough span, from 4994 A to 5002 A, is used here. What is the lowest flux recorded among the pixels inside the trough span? 7.3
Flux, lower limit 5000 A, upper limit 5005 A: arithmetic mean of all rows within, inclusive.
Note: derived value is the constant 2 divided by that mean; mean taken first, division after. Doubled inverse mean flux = 0.229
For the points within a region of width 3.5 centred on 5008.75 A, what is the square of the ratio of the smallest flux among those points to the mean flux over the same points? 0.884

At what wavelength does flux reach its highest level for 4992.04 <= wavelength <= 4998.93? 4994.91 A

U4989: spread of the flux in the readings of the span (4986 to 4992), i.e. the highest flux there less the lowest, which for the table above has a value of 1.8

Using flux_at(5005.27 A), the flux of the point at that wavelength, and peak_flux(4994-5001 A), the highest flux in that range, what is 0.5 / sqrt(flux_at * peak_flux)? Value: 0.0560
